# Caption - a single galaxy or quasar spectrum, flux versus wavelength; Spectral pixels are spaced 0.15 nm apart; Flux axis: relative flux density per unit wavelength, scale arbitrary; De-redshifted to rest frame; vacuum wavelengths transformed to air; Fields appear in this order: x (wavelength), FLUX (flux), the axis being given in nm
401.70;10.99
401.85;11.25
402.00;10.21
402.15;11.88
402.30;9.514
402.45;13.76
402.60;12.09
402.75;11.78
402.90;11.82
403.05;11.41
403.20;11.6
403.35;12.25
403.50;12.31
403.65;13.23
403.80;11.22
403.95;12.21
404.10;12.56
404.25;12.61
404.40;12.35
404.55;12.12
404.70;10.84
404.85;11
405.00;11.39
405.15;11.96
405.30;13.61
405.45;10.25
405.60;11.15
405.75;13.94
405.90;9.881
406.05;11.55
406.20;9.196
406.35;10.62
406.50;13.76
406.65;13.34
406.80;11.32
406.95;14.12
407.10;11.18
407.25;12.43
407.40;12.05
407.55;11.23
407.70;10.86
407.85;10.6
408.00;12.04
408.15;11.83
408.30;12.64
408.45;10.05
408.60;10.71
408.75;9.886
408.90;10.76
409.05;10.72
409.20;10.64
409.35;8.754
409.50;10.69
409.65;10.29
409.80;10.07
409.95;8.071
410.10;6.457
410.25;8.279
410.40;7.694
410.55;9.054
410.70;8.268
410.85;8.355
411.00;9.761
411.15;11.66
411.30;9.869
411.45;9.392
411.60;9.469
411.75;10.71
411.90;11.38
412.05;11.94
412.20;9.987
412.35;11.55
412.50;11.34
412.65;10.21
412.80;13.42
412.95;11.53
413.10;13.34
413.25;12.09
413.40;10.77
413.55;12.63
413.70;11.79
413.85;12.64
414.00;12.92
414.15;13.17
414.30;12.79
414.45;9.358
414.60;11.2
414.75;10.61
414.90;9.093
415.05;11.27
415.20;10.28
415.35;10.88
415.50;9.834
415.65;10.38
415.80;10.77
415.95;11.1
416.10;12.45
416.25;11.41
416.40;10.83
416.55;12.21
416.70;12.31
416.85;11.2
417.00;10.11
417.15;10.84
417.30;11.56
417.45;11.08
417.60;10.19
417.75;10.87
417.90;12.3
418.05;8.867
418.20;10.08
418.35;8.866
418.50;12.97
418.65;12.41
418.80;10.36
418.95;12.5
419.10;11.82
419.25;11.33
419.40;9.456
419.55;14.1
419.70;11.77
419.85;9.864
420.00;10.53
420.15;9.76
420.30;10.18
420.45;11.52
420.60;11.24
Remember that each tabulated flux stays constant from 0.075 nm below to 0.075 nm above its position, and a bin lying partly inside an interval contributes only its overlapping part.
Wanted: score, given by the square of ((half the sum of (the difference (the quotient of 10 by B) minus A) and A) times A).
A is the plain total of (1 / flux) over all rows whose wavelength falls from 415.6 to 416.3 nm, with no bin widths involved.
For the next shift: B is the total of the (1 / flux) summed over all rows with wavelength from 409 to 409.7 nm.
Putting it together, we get 21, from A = 0.447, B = 0.492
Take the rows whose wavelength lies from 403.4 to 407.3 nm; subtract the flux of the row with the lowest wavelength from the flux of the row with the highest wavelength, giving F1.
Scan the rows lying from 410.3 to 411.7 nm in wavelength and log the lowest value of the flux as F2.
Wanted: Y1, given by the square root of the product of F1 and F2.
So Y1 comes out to 1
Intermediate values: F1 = 0.1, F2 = 7.694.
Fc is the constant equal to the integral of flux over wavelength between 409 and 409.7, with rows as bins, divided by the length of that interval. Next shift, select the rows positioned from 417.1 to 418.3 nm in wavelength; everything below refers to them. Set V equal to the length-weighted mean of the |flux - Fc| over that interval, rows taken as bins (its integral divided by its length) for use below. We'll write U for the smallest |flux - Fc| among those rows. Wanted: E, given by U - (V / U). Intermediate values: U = 0.01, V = 0.9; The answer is -108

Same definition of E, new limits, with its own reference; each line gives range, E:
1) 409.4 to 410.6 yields -17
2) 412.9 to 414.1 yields -3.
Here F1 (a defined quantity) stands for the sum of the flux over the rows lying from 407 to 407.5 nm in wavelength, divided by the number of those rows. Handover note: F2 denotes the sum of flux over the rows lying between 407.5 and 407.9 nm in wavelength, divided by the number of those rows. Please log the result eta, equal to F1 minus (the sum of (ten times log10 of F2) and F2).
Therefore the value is -9.4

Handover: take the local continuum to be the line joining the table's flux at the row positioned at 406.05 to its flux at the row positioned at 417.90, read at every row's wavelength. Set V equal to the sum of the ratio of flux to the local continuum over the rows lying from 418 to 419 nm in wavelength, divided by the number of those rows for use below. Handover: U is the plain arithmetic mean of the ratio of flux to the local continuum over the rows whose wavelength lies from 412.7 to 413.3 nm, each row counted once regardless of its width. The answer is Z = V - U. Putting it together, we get -0.17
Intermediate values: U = 1.050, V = 0.88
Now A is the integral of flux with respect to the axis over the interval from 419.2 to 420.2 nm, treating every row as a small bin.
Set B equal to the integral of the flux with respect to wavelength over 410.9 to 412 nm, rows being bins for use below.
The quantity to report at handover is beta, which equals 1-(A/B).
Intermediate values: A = 11.0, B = 11.3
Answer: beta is 0.03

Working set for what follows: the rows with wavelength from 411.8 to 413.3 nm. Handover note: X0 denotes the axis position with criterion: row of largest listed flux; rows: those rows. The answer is 412.80 nm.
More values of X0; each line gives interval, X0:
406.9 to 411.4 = 406.95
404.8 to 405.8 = 405.75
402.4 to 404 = 402.45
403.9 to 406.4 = 405.75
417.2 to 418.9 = 418.50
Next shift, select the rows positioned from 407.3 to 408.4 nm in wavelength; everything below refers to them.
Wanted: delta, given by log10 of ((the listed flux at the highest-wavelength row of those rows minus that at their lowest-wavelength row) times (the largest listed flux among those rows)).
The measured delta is 0.87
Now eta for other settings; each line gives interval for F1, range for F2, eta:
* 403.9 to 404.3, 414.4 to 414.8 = -8.1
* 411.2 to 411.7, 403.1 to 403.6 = -13.3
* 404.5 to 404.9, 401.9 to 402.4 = -9.4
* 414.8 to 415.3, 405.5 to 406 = -12.1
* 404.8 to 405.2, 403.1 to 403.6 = -11.4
